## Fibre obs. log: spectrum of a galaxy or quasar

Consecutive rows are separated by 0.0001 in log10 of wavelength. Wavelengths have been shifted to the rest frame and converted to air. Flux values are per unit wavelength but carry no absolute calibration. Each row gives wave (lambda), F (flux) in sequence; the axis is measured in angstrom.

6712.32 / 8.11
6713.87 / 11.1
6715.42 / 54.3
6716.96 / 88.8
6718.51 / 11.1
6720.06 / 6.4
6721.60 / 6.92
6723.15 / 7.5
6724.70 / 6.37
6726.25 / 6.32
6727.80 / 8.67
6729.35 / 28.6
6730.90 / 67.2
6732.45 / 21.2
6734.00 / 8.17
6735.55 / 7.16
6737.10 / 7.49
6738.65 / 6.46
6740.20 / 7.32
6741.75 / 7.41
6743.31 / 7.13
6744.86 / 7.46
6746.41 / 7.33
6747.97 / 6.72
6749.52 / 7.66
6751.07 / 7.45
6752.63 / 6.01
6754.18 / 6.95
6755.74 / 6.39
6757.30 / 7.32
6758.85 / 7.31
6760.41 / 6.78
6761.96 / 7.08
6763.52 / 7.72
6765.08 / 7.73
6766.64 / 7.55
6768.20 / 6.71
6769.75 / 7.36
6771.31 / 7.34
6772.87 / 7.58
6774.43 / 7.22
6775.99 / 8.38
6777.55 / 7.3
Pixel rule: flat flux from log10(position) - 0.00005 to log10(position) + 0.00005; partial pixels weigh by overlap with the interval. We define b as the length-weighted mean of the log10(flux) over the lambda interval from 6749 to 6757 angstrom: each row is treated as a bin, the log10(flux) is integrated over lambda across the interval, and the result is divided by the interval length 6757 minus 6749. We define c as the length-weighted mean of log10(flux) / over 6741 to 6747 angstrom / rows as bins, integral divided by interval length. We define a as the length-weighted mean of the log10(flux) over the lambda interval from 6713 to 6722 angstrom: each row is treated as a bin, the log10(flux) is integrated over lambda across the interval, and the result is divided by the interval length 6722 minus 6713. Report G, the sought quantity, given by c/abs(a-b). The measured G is 2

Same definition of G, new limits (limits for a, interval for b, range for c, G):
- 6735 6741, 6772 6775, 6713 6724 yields 67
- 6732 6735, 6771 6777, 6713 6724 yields 6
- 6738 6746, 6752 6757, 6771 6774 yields 21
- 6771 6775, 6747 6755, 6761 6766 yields 32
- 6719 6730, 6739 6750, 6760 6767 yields 13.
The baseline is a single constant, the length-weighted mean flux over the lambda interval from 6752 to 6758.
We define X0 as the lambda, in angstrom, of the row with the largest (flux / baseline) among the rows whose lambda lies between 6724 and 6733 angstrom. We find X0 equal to 6730.90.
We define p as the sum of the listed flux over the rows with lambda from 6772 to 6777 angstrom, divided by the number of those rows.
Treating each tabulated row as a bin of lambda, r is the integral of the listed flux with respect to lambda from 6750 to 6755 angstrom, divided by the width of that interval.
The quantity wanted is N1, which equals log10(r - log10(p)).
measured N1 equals 0.78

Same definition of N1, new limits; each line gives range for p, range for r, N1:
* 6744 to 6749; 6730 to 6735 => 1.48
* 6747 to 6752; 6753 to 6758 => 0.77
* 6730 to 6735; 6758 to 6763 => 0.75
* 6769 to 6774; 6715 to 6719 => 1.73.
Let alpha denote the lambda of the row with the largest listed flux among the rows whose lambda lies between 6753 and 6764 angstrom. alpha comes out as 6763.52 angstrom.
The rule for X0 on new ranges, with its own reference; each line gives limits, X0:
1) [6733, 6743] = 6734.00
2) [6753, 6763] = 6757.30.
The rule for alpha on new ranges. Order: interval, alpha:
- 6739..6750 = 6749.52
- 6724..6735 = 6730.90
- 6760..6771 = 6765.08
